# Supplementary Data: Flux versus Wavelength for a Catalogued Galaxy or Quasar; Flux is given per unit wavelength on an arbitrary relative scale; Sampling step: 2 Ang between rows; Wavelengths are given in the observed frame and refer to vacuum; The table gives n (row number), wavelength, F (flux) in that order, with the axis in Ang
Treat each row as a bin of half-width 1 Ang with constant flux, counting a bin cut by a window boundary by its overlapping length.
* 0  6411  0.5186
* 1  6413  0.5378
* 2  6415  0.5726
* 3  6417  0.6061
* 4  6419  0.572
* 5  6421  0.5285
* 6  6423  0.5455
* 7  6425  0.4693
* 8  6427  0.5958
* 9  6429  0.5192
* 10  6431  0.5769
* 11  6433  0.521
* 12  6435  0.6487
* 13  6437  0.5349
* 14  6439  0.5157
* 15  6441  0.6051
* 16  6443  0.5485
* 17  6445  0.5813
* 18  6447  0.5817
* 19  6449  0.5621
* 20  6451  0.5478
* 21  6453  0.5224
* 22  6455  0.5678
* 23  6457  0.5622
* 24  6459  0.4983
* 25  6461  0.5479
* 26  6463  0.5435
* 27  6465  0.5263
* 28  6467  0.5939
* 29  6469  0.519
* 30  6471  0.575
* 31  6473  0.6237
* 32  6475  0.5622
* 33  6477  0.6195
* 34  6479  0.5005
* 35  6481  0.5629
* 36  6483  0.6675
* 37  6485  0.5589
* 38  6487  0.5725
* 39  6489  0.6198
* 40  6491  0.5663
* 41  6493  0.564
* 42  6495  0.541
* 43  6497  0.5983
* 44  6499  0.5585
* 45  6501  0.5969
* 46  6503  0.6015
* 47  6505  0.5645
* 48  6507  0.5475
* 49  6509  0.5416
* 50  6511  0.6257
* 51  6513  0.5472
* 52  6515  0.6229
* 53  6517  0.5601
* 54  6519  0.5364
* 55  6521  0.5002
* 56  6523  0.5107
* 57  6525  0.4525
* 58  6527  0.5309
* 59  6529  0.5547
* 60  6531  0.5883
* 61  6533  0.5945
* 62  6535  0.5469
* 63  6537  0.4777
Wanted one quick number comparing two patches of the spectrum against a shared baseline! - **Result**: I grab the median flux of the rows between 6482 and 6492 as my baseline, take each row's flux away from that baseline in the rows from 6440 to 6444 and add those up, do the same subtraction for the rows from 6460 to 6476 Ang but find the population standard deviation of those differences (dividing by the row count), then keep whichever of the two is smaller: -0.01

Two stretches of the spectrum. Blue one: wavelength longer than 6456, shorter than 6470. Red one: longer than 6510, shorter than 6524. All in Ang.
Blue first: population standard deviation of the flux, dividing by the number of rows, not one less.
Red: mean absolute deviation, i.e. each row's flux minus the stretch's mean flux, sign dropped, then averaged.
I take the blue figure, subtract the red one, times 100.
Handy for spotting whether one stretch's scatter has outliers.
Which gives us -1.0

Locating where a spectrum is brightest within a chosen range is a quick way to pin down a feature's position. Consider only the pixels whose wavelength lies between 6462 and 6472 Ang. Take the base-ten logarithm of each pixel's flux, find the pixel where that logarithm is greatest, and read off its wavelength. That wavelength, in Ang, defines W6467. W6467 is 6467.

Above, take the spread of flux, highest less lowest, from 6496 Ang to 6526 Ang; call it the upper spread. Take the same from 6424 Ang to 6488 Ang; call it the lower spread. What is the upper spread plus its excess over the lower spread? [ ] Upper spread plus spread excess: 0.15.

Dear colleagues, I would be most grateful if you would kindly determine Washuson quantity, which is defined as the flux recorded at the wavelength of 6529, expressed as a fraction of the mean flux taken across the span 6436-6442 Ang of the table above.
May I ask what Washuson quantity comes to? 1.01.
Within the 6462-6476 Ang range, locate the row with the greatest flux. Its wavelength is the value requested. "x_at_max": 6473 Ang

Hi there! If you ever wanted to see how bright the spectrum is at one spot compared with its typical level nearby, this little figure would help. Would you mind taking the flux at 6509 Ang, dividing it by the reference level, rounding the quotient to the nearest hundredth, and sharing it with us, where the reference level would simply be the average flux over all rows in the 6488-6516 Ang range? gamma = 0.94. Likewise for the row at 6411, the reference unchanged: 0.90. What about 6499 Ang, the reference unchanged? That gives 0.97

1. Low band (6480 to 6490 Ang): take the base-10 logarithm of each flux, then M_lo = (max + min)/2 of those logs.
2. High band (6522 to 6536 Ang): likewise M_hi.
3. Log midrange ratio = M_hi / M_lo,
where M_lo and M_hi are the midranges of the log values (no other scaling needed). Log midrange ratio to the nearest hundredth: 1.33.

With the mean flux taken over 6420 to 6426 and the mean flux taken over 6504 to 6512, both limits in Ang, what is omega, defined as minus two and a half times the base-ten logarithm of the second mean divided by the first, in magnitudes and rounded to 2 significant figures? -0.11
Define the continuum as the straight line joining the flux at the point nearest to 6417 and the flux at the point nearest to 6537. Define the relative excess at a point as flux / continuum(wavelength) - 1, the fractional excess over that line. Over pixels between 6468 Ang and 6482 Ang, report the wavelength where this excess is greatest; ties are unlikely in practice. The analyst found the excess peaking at 6477 Ang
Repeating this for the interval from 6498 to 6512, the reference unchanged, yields 6511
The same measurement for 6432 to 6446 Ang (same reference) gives 6435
